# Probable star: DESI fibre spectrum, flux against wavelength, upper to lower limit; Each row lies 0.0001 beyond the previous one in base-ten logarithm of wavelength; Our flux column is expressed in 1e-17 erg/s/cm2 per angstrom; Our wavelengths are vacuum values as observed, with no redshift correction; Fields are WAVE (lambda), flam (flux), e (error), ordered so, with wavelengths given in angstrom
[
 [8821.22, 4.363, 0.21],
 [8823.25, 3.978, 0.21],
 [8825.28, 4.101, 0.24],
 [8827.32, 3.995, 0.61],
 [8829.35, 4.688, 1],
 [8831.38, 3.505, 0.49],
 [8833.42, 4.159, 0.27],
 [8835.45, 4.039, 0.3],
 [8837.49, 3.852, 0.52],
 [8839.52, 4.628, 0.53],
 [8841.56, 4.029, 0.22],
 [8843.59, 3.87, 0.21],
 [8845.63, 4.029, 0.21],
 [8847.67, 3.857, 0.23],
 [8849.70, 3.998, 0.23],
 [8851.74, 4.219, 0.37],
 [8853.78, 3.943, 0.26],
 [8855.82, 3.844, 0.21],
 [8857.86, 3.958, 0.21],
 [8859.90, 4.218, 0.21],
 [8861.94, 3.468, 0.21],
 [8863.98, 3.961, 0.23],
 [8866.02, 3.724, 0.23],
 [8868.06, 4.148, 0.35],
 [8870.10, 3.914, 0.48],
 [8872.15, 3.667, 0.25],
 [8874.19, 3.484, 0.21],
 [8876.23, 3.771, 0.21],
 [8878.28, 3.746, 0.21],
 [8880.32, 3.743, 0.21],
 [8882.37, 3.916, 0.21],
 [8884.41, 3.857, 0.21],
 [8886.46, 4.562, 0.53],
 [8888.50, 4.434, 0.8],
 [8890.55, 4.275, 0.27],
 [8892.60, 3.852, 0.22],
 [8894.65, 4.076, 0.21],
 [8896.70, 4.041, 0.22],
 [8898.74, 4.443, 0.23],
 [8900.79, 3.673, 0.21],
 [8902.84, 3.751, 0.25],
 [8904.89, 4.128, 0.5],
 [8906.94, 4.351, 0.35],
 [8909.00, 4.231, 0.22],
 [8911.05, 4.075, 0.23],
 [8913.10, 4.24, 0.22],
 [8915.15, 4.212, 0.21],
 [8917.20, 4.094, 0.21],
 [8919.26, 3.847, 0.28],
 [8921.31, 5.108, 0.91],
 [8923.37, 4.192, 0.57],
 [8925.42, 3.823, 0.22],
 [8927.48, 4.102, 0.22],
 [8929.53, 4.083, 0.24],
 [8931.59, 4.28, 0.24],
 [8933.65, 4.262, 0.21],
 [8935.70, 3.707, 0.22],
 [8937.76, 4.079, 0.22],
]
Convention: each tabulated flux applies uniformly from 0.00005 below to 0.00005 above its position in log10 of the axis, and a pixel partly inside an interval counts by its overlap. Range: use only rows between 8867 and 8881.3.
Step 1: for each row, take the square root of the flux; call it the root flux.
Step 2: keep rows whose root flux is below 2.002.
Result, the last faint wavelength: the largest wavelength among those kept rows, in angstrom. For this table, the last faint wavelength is 8880.32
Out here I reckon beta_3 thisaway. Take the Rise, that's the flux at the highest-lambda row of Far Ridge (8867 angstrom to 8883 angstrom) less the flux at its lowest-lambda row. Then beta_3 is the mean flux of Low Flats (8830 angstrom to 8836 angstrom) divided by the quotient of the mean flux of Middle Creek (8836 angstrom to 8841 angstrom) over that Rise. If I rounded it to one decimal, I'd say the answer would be -0.2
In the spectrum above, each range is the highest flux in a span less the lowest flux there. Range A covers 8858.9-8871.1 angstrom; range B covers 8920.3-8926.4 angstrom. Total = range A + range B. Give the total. 2.0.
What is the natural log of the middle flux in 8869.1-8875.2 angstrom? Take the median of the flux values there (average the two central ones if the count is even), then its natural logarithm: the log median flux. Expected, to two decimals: 1.30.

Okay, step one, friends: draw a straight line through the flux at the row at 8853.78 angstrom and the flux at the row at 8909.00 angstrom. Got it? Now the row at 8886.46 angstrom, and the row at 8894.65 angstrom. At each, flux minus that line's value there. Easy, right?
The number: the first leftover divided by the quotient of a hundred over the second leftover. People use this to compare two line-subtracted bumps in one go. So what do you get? -0.0004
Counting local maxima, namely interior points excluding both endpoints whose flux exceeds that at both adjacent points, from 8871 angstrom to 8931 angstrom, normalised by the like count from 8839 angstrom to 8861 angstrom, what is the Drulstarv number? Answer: 4.5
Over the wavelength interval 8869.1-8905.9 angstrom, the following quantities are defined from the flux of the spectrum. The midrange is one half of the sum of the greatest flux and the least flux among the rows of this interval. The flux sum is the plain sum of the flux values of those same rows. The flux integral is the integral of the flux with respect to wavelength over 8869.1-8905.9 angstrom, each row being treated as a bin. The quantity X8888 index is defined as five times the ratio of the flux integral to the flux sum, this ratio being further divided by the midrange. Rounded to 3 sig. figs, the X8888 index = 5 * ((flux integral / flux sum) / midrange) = 2.54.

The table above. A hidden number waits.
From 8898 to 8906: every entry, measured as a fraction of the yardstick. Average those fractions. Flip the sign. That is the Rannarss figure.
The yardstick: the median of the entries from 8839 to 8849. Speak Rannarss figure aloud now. -0.99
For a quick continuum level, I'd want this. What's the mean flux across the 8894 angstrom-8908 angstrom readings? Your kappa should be 4.07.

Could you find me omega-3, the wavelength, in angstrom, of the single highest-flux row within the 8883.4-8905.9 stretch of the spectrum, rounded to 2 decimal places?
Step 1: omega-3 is 8886.46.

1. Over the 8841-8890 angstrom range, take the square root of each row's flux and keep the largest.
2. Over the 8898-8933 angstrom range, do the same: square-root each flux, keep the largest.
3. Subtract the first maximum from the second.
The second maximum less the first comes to 0.12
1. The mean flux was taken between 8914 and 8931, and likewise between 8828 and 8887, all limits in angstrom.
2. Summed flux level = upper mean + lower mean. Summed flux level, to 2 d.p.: 8.14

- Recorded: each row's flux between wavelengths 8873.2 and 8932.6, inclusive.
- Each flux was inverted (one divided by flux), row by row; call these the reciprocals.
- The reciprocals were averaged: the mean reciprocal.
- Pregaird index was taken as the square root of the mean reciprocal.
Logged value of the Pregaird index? 0.496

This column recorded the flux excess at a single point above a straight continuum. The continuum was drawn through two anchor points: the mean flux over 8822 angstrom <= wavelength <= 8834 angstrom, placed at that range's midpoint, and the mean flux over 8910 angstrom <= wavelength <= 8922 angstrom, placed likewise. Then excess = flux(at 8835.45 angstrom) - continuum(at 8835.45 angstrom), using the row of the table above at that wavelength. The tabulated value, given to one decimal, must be 0.0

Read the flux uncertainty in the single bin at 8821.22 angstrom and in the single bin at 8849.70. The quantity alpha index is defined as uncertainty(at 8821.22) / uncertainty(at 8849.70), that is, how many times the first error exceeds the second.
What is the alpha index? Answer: 0.91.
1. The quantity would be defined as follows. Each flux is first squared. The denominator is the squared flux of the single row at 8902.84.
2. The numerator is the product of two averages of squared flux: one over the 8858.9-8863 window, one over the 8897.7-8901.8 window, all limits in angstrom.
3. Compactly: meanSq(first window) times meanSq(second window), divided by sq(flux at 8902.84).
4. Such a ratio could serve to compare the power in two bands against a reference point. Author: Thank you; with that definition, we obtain 17.6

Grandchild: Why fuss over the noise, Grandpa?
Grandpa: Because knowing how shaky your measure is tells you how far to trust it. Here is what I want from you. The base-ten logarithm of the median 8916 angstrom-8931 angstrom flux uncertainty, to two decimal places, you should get -0.62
